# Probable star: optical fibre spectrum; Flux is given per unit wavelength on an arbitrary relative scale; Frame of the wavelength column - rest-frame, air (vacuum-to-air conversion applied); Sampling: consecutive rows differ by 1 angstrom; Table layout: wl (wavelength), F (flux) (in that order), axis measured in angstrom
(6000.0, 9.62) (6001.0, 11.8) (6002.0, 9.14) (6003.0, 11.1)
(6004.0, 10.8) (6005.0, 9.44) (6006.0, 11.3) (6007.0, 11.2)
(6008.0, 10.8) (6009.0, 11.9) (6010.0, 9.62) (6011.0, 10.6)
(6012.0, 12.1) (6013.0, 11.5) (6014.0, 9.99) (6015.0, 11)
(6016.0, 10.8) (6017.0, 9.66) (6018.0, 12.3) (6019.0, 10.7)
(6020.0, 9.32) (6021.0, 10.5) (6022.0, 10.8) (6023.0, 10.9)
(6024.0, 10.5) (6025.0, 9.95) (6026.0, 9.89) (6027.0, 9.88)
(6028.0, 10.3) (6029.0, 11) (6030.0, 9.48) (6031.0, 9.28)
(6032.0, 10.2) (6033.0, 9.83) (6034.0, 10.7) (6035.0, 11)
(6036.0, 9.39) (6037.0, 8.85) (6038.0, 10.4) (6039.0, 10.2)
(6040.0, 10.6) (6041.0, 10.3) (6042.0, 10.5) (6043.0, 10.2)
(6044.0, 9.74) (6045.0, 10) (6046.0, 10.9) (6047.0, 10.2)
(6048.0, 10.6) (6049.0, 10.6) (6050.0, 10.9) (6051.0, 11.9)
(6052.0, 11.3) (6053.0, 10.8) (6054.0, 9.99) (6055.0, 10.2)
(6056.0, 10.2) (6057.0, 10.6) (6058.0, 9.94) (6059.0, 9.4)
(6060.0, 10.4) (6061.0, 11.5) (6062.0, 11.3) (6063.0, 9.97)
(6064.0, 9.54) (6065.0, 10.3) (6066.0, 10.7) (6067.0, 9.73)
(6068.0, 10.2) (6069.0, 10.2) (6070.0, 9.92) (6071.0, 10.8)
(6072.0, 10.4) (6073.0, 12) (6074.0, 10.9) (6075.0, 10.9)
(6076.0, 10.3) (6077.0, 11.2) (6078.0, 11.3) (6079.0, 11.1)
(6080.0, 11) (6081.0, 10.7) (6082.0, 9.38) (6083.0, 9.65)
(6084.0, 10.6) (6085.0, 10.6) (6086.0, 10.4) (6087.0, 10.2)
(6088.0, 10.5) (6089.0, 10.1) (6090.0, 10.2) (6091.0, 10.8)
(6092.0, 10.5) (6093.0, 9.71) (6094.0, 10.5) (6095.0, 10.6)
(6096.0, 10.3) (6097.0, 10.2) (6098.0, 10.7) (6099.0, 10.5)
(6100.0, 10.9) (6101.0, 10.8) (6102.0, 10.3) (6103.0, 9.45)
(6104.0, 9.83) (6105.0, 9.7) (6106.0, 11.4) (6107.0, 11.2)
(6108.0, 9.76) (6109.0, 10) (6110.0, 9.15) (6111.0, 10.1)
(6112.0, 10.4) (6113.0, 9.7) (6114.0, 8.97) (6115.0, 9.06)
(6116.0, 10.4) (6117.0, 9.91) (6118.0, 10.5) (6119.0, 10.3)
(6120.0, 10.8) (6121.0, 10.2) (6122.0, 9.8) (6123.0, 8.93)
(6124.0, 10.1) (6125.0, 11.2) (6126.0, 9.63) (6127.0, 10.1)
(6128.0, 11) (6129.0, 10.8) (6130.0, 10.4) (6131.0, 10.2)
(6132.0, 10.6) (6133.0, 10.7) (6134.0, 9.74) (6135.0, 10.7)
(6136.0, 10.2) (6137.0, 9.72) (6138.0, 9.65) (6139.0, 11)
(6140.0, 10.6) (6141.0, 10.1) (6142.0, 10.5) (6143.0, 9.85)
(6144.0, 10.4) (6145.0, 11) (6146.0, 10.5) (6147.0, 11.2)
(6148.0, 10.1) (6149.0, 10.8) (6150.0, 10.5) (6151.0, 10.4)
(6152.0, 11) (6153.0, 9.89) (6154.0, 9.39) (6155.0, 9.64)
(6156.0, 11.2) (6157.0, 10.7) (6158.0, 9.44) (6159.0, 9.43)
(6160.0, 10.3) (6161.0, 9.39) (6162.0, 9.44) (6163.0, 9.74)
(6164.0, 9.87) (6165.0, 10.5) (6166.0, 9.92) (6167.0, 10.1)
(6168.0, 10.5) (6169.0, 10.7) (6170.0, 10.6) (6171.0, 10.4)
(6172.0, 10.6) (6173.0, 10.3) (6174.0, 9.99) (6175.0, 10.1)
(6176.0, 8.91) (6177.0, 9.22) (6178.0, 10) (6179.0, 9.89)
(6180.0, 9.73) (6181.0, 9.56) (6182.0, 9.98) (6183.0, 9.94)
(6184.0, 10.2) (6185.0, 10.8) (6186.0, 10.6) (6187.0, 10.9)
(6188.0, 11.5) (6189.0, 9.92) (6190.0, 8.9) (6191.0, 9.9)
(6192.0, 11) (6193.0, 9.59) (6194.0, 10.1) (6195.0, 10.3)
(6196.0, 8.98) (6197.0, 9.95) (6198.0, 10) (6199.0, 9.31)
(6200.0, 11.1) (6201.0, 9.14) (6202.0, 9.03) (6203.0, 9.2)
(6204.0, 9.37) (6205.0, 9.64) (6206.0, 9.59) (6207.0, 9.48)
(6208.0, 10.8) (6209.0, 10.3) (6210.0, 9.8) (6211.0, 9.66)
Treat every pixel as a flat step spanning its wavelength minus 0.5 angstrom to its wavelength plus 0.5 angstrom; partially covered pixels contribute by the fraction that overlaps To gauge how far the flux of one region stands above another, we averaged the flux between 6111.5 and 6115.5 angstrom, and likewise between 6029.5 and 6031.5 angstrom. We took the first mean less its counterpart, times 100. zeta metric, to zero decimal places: 15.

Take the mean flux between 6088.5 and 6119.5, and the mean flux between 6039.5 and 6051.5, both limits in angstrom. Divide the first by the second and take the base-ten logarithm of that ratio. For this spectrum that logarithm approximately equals -0.014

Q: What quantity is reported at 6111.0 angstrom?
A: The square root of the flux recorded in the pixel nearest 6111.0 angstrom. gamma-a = 3.18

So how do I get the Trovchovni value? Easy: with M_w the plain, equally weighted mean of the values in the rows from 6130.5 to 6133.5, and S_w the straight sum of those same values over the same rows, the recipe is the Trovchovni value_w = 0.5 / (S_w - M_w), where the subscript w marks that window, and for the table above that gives 0.0238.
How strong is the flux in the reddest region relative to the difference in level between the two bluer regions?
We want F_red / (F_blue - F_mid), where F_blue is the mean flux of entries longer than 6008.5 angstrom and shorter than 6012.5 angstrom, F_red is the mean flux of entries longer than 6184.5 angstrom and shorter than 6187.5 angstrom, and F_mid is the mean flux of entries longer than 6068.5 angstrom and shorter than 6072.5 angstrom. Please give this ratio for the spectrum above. 15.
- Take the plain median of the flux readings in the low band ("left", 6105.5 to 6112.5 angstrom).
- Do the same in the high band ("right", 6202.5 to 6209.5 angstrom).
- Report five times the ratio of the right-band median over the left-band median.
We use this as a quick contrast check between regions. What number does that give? 4.75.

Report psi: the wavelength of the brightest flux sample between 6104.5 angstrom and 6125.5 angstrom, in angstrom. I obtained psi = 6106.0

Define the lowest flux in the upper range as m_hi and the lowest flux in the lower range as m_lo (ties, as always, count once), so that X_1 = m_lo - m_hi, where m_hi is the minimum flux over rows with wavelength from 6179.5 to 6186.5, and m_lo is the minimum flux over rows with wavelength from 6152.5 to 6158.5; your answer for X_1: -0.17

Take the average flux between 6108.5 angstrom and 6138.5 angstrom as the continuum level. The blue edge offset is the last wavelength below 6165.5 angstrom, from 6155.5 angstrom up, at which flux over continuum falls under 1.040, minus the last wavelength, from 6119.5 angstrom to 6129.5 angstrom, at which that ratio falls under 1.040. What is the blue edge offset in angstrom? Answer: 38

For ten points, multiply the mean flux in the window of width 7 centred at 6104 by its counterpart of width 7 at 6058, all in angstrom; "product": 107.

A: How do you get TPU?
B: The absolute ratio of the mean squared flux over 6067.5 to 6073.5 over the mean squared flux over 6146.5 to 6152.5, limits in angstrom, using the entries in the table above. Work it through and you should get 0.99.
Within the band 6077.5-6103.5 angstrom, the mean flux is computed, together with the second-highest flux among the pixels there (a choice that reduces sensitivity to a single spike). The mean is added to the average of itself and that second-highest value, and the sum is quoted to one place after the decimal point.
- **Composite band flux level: 21.2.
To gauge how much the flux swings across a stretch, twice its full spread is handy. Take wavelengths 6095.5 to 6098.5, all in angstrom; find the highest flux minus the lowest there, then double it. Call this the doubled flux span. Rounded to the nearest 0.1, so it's 1.0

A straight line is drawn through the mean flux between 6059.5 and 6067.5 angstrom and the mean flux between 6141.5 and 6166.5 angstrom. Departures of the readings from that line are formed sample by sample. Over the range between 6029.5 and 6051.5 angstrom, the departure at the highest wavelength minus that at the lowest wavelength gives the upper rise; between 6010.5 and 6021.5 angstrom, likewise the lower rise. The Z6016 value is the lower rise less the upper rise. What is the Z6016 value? -2.5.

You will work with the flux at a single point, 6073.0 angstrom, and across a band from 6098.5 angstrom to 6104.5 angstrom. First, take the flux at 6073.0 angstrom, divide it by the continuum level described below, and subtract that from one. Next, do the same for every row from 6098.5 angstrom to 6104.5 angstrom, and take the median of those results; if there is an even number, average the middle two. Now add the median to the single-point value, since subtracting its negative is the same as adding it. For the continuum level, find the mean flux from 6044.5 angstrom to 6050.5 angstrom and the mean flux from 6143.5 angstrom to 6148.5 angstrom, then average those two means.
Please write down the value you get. -0.116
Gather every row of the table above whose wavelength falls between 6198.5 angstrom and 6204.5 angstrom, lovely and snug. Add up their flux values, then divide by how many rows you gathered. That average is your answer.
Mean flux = 9.5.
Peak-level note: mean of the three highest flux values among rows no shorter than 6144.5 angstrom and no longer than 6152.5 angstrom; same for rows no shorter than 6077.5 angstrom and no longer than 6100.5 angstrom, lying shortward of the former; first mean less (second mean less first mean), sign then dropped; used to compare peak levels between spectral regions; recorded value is 11.0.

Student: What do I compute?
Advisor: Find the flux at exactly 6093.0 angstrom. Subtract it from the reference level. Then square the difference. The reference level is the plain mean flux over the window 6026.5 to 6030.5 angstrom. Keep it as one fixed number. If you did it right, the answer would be 0.21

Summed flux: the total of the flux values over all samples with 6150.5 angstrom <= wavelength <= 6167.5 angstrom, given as 170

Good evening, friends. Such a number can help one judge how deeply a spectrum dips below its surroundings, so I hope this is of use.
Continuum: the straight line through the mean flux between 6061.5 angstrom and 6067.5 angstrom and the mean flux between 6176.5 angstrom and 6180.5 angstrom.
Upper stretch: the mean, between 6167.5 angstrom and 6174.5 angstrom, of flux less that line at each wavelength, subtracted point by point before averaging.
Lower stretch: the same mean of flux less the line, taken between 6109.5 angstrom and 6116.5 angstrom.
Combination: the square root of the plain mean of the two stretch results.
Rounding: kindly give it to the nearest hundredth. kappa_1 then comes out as 0.42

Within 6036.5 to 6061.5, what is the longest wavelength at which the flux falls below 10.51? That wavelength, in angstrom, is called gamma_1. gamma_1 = 6060.0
